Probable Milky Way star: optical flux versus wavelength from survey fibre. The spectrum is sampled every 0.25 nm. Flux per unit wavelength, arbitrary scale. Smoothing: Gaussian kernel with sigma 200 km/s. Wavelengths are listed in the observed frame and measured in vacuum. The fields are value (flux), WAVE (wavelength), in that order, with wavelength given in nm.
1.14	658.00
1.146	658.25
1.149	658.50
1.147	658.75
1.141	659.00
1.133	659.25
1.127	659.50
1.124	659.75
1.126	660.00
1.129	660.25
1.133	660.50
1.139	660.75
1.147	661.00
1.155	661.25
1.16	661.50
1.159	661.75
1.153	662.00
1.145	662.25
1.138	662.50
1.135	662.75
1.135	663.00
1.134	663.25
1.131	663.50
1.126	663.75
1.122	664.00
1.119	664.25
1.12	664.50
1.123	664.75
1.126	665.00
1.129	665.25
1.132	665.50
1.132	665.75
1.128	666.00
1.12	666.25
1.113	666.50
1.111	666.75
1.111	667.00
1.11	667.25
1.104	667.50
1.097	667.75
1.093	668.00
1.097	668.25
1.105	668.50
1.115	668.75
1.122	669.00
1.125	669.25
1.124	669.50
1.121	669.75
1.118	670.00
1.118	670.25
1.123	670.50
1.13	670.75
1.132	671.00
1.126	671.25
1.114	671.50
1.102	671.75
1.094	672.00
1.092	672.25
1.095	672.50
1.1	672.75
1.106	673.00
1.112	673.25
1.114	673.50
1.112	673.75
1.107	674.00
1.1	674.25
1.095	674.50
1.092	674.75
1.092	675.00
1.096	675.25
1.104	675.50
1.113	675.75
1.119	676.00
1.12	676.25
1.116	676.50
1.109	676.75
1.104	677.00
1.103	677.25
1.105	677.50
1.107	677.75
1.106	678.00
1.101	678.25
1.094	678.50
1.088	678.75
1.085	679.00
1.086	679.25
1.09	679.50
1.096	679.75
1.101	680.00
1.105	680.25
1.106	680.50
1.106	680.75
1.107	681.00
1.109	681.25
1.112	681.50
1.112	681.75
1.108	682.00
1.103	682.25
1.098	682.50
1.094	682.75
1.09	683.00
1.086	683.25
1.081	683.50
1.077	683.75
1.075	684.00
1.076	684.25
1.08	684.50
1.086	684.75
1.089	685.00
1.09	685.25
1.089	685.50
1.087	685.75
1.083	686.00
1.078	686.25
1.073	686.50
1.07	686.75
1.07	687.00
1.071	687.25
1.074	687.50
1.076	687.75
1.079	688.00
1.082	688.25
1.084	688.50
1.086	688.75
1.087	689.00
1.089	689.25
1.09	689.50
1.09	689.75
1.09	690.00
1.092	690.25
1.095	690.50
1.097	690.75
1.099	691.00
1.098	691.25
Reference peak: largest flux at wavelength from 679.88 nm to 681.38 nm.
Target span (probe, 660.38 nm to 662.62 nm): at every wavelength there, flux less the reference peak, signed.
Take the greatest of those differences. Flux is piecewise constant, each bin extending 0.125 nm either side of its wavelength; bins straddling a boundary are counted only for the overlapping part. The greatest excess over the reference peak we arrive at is 0.051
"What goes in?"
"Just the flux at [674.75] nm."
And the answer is 1.092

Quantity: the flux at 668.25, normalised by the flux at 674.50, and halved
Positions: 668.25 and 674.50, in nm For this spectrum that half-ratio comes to 0.501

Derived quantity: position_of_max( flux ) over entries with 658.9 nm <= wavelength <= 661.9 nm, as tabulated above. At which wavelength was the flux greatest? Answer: 661.50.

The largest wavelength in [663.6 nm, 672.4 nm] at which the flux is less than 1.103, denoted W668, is 672.25 nm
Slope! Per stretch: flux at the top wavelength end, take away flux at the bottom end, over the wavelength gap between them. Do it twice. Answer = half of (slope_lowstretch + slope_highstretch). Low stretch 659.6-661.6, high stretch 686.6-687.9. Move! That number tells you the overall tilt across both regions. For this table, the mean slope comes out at 0.013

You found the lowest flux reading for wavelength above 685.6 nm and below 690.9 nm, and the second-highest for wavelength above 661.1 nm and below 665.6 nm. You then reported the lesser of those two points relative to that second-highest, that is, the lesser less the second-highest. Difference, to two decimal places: -0.09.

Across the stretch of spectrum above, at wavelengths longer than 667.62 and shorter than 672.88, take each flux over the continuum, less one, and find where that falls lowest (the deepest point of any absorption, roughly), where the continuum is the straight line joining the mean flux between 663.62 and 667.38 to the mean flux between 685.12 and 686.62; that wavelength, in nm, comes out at 668.00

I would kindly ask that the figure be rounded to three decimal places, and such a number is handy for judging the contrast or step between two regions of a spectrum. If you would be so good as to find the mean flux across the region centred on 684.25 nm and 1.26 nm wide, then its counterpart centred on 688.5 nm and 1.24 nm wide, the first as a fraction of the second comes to 0.996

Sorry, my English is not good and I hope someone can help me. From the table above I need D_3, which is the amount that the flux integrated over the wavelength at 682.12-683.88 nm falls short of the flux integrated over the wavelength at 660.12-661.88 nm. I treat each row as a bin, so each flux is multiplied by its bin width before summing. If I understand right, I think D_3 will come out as 0.10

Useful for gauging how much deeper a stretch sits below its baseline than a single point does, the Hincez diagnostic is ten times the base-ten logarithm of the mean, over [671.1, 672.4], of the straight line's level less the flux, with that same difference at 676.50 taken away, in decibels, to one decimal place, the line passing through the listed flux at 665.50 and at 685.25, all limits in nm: -16.9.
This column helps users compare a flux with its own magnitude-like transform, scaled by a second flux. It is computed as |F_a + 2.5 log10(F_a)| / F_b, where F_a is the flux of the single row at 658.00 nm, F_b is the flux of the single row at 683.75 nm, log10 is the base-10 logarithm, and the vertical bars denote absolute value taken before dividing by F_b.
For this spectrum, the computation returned 1.19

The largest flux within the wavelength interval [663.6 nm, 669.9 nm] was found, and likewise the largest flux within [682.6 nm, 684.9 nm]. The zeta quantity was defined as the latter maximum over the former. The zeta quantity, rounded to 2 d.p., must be 0.97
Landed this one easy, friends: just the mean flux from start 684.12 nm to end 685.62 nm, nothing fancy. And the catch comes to 1.08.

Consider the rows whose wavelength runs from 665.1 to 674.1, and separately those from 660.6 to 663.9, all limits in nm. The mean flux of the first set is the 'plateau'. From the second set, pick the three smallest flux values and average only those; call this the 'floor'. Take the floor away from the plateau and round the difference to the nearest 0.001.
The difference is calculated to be -0.017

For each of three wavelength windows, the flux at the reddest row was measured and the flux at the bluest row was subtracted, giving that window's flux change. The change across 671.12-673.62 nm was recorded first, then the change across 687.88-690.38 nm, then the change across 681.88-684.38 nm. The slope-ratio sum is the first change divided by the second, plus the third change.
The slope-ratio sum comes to -1.0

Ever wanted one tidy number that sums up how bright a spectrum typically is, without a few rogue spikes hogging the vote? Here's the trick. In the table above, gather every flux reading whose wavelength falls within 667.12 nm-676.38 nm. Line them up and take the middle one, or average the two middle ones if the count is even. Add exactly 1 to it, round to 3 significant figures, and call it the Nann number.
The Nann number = 2.11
